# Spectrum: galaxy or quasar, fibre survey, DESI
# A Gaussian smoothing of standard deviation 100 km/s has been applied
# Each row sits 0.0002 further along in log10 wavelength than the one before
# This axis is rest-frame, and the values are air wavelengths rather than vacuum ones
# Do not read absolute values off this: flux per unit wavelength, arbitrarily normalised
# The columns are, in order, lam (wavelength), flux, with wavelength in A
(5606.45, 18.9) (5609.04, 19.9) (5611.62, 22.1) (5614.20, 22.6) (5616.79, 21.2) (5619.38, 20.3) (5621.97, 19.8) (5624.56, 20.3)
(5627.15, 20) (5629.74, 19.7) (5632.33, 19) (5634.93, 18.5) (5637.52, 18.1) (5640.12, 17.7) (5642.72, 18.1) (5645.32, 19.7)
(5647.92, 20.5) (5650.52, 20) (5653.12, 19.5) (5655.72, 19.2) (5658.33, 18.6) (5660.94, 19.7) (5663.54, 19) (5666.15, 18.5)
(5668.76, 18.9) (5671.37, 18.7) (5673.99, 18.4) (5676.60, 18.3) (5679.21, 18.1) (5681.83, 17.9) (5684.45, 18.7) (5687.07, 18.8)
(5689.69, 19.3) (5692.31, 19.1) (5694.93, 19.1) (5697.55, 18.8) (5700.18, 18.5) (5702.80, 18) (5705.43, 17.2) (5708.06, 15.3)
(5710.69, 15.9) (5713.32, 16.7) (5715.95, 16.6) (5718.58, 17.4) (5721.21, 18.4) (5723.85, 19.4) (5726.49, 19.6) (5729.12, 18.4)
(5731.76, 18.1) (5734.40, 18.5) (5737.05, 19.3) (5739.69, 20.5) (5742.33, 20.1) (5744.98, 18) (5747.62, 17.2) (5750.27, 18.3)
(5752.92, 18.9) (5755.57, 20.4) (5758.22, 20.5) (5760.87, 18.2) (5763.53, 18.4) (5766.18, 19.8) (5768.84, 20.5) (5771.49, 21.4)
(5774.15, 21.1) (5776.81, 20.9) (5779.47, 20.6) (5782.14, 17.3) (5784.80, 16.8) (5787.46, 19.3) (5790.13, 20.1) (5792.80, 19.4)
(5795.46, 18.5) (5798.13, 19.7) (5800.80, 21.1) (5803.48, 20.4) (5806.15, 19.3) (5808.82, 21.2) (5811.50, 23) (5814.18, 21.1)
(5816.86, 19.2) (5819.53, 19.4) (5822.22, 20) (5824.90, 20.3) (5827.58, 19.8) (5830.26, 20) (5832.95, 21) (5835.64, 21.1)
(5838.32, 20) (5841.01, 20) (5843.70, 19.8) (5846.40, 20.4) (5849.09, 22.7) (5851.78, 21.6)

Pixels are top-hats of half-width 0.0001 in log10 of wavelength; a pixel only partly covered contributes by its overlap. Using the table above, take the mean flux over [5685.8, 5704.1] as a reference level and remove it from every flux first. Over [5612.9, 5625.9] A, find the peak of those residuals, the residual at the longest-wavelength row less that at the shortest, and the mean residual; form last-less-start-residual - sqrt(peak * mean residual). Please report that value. -5.1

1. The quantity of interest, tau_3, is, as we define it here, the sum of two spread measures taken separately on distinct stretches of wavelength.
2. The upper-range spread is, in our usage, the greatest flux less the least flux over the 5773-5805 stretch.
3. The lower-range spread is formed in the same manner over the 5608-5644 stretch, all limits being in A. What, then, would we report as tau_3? 9.2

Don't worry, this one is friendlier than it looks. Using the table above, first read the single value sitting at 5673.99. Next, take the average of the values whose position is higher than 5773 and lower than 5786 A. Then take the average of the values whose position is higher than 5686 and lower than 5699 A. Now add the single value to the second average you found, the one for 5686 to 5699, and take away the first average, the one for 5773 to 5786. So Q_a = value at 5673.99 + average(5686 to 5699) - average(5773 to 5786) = 18.1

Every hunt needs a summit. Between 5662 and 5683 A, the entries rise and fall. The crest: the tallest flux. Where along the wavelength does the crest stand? 5663.54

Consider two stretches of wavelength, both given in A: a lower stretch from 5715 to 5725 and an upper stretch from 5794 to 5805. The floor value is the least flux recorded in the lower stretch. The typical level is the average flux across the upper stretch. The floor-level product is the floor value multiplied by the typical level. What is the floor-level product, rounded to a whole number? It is 331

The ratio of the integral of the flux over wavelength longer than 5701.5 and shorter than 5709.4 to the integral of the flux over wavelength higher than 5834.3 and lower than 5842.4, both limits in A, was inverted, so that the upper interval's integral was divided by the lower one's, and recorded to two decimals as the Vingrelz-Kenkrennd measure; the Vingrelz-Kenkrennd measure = 1.24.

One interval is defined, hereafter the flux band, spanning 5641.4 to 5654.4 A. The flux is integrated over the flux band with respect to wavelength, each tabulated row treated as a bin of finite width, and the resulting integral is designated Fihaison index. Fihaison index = 254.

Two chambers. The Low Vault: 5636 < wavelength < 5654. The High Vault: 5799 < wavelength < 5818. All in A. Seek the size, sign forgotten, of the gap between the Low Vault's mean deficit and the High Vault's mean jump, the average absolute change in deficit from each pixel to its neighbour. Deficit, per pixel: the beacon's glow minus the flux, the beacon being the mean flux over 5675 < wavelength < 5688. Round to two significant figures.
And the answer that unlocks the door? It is 2.3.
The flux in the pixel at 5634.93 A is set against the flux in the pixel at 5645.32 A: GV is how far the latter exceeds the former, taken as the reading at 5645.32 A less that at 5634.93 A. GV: 1.2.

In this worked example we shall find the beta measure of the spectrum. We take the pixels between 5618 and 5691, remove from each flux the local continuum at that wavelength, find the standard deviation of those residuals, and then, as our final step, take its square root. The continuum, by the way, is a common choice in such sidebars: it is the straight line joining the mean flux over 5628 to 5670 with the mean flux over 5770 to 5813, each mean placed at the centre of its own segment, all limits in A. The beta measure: 0.93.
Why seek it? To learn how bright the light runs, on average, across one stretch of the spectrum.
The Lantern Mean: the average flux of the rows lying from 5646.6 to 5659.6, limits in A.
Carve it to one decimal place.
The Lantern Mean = 19.6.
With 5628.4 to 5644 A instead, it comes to 18.5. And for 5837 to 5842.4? 20.0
